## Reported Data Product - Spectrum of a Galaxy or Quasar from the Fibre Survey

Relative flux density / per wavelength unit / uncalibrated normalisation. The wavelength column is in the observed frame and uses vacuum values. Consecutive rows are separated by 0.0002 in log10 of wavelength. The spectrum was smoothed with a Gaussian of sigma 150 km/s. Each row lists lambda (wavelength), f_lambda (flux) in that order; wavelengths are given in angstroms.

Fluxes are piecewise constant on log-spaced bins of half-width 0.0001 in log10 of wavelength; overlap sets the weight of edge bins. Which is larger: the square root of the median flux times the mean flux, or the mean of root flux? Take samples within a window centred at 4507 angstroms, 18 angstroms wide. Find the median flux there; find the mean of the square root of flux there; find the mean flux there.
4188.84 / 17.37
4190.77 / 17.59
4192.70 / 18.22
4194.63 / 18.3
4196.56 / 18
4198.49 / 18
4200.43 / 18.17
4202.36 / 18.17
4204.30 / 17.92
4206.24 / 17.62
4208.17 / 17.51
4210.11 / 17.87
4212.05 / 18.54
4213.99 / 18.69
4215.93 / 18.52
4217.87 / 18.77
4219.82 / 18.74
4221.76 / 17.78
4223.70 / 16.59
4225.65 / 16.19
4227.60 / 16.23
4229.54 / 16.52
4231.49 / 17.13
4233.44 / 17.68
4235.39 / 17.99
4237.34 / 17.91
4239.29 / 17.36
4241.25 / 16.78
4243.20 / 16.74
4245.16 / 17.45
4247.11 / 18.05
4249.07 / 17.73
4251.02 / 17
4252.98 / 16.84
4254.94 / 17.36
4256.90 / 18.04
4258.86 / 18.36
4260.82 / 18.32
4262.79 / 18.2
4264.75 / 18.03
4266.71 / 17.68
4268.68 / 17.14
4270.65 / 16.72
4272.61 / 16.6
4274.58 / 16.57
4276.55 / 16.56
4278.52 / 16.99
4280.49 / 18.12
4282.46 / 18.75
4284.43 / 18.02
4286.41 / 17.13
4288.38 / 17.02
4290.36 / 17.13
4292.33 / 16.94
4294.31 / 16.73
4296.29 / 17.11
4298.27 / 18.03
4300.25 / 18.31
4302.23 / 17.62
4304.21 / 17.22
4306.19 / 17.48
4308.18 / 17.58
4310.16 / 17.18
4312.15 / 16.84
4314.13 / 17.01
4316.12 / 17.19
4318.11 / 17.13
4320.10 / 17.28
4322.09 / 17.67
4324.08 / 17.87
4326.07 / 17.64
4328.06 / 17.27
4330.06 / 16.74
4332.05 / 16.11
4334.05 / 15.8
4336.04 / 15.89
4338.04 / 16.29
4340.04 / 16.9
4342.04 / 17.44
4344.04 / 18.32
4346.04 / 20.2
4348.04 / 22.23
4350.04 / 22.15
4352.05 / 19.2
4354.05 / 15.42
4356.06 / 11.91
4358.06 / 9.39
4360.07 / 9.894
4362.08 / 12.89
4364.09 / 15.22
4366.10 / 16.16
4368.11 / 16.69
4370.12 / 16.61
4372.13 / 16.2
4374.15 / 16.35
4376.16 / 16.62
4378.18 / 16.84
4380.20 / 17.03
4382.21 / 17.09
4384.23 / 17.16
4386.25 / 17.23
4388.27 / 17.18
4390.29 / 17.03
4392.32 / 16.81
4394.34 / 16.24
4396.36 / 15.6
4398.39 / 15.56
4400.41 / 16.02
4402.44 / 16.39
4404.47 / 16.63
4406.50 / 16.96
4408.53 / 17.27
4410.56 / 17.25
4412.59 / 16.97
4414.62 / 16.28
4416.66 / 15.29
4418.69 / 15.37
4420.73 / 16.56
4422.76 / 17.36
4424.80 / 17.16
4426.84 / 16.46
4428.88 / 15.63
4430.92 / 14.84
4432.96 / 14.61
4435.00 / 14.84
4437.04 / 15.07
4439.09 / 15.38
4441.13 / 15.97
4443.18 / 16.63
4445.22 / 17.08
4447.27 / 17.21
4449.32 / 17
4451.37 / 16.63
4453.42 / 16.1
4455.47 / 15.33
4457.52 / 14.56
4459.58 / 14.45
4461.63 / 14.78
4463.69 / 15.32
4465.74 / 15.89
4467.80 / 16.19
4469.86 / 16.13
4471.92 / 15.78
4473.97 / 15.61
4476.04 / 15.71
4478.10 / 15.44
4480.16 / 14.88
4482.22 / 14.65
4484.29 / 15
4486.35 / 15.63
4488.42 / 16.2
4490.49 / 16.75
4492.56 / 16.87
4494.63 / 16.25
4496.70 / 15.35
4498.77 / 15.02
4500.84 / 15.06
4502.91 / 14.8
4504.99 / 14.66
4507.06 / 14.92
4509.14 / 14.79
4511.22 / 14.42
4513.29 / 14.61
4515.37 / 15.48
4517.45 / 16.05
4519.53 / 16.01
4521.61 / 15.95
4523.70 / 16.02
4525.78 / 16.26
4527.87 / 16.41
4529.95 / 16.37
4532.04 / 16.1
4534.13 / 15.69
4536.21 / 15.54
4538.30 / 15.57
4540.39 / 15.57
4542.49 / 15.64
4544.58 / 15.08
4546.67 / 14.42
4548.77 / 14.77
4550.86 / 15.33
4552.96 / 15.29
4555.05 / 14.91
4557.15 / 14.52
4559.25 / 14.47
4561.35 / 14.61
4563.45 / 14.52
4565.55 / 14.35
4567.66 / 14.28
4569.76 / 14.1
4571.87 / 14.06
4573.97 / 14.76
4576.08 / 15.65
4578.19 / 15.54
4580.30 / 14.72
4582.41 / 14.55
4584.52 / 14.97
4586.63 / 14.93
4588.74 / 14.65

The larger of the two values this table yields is 14.8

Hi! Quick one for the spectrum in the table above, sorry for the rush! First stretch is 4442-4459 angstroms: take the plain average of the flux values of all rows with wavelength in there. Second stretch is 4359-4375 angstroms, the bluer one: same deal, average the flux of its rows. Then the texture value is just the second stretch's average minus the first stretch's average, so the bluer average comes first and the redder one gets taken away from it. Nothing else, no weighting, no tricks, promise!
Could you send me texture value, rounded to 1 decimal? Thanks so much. -1.3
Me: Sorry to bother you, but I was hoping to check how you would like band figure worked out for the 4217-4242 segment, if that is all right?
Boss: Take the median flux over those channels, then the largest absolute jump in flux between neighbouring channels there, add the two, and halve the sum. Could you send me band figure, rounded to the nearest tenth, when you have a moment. 9.3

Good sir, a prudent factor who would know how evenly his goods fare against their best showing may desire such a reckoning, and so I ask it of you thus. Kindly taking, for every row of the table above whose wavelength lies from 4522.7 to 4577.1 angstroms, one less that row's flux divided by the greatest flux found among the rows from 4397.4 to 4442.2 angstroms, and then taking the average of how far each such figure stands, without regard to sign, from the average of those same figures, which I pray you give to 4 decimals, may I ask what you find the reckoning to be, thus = 0.0368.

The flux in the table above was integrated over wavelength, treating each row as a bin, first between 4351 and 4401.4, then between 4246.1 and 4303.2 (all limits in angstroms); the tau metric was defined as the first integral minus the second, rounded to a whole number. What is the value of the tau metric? -207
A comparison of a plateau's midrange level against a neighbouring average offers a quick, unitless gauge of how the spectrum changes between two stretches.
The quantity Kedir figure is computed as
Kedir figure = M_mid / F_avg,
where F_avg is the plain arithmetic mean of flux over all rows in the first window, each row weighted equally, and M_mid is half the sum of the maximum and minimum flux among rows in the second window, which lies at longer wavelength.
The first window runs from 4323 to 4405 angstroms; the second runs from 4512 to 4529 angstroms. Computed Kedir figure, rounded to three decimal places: 0.940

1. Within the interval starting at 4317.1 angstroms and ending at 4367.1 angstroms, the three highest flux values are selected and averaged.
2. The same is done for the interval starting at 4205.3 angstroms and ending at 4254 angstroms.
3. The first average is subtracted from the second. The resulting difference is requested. -3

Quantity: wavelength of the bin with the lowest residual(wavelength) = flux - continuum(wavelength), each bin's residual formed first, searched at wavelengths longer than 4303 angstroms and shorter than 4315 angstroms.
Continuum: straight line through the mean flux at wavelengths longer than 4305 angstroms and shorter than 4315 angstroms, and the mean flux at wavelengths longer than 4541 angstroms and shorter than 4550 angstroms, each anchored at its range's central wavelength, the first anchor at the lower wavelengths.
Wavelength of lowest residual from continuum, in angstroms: 4312.15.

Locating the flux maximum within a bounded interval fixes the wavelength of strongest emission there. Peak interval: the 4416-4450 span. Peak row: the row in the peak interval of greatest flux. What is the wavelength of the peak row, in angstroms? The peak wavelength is 4422.76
